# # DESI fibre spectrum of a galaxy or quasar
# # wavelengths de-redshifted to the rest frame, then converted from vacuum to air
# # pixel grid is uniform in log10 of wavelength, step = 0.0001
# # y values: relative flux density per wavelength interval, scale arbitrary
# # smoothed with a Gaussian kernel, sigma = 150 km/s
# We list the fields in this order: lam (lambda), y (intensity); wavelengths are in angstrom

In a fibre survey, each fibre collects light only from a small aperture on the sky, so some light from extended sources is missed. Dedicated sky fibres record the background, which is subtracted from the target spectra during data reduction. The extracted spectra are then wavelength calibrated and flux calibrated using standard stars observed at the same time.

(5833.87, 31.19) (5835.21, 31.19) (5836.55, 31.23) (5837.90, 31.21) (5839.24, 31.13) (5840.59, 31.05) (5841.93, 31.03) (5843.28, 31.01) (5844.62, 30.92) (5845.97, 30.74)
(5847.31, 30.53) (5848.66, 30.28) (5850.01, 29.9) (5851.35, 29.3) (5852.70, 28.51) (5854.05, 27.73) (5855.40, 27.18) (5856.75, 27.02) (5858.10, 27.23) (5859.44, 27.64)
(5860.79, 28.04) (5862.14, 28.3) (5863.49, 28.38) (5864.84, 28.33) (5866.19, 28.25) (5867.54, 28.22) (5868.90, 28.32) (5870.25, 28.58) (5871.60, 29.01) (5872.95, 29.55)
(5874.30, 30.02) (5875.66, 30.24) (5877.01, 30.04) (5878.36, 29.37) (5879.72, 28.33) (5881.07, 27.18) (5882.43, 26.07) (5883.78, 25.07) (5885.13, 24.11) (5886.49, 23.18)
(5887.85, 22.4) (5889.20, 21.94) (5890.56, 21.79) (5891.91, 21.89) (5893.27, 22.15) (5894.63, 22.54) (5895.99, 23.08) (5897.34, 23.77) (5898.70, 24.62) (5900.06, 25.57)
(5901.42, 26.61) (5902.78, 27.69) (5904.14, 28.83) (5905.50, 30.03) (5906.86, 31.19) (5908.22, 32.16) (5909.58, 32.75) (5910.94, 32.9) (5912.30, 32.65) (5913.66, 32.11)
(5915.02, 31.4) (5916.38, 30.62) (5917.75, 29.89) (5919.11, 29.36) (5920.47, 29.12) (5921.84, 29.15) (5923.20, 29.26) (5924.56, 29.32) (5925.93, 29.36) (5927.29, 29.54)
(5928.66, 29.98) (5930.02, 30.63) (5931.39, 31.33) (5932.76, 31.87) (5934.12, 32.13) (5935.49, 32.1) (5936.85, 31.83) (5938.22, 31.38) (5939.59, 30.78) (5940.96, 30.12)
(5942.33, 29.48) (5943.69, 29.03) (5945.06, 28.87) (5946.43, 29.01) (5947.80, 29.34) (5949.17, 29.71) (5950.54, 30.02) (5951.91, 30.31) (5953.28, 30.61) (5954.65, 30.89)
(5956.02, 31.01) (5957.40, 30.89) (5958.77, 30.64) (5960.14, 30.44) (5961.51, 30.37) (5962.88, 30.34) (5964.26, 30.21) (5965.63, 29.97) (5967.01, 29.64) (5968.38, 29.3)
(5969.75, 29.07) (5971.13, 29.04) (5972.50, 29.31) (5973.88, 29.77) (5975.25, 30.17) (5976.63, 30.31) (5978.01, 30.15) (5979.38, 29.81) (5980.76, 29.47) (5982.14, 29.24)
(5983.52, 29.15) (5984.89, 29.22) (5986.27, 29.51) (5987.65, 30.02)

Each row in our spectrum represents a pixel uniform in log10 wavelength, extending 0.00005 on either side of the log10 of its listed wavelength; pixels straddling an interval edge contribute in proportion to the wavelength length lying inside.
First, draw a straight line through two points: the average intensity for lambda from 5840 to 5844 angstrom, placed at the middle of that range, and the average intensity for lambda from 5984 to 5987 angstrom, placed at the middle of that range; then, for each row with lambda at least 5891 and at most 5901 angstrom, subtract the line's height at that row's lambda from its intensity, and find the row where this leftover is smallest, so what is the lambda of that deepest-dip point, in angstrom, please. 5891.91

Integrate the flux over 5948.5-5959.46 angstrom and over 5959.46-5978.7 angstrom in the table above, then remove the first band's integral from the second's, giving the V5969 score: 240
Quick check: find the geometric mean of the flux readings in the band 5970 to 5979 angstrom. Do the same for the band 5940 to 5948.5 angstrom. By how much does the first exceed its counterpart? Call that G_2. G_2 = 0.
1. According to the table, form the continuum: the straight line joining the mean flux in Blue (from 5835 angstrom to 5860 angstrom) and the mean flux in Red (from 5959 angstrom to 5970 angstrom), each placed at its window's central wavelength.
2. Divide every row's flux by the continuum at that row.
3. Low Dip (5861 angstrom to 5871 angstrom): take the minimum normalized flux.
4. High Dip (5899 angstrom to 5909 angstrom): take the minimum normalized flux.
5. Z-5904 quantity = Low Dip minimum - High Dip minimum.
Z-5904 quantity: 0.091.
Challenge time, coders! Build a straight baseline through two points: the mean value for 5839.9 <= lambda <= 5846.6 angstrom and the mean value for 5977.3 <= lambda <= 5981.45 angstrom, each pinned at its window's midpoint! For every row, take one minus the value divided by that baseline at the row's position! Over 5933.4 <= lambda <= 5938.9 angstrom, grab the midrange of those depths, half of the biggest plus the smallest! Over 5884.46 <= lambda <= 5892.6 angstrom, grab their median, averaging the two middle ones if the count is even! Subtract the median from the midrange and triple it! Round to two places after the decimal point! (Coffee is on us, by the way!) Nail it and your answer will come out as -0.98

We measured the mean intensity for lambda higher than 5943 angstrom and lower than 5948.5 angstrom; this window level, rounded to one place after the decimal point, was 29.1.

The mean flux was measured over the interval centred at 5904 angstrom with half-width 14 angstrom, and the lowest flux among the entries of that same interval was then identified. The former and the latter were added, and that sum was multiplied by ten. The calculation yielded 496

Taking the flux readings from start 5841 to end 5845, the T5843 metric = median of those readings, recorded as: 31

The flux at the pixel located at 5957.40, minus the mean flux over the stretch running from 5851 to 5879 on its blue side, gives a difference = 2.4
